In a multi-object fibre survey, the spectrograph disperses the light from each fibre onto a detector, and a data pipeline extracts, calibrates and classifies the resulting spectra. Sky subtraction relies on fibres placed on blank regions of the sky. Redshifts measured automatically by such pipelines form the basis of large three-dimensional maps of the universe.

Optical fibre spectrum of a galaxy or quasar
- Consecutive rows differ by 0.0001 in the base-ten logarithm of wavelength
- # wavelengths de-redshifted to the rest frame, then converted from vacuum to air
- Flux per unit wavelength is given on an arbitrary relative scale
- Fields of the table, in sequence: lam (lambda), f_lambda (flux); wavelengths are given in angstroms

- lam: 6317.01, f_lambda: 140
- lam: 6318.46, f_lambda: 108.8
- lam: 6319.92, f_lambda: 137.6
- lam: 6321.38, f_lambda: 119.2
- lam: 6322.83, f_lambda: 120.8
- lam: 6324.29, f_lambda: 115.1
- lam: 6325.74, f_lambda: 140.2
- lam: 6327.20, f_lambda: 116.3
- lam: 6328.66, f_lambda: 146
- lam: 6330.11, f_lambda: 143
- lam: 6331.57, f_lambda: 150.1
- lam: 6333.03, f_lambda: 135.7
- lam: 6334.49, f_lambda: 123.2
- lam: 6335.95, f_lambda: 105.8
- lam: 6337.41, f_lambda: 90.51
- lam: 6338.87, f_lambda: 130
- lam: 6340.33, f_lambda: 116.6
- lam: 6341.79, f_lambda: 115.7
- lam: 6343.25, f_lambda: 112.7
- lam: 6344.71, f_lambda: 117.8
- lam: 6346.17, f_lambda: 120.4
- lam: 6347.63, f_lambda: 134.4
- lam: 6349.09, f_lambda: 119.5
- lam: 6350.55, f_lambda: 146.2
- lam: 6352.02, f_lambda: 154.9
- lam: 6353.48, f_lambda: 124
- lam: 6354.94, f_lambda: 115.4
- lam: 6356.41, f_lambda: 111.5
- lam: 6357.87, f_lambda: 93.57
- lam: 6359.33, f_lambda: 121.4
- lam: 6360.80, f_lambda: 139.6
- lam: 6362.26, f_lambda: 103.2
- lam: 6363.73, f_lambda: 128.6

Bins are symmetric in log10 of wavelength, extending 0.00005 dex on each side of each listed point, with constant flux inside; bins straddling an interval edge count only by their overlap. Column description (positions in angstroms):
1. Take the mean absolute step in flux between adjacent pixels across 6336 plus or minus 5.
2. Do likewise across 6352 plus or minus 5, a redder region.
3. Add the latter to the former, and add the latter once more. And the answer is 50.0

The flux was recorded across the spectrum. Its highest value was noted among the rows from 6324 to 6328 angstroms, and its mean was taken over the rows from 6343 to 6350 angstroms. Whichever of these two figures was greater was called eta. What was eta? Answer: 140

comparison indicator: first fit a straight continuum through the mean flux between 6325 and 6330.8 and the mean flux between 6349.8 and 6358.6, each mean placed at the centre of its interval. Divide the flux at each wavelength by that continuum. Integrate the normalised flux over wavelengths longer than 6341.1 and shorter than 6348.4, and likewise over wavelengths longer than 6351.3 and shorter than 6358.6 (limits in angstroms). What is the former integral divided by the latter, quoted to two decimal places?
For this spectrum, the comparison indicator 0.97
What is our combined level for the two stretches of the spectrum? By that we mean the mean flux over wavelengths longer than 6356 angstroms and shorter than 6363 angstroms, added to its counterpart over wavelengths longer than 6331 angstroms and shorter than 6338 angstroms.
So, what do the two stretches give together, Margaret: 235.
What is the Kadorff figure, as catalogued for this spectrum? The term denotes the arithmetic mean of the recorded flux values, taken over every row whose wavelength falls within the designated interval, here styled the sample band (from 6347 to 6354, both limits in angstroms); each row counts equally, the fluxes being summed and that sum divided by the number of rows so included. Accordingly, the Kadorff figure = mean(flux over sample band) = 136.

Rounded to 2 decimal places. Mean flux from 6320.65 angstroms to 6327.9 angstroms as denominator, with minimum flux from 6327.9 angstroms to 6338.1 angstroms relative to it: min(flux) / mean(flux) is 0.74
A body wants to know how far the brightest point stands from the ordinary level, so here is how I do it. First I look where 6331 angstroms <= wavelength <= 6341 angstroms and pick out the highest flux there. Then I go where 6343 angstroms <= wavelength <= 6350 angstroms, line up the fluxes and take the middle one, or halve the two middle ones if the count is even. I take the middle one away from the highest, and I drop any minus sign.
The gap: 31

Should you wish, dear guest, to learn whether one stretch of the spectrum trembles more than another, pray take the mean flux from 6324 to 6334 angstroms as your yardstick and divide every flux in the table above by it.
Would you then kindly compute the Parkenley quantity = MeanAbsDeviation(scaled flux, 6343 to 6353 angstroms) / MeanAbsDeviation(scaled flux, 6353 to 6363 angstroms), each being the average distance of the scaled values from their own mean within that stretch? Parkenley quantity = 1.2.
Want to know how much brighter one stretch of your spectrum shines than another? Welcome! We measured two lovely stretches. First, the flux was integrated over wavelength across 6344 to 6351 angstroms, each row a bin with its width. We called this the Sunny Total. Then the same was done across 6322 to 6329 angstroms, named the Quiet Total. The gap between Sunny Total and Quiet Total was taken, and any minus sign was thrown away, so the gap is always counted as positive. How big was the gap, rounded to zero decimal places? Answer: 3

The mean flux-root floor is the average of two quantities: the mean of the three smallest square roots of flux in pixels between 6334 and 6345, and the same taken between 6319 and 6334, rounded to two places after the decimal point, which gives 10.47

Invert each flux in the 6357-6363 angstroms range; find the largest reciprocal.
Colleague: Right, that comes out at 0.0107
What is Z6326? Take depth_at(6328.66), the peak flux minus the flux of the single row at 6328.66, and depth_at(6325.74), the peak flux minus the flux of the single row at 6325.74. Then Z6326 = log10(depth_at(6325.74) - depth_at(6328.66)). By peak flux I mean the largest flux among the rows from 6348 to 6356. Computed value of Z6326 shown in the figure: 0.8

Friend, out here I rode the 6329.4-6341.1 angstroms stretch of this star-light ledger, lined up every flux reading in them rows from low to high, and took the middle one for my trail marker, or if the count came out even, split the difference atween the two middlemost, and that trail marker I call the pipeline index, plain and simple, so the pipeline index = 127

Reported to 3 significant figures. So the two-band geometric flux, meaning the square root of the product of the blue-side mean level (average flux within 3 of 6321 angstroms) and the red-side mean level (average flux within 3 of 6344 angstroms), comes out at 119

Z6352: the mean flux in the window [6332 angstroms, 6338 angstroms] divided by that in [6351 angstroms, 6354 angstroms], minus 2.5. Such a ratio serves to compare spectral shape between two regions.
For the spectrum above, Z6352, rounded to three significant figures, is -1.68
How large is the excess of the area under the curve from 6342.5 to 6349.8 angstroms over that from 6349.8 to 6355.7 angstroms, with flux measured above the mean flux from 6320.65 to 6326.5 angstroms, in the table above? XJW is -87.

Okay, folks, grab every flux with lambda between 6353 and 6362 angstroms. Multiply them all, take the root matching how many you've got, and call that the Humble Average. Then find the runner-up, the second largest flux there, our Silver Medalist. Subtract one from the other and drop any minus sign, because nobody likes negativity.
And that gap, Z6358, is 7.3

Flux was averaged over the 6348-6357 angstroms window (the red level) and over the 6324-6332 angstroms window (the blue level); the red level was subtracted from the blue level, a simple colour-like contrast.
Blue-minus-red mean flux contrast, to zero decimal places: 7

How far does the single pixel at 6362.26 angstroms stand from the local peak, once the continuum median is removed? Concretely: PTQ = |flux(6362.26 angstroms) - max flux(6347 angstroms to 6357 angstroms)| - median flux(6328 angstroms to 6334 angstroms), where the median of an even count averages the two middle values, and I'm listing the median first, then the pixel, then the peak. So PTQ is -93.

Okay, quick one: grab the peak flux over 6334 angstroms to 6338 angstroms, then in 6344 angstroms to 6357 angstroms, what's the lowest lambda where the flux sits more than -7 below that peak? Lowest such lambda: 6344.71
